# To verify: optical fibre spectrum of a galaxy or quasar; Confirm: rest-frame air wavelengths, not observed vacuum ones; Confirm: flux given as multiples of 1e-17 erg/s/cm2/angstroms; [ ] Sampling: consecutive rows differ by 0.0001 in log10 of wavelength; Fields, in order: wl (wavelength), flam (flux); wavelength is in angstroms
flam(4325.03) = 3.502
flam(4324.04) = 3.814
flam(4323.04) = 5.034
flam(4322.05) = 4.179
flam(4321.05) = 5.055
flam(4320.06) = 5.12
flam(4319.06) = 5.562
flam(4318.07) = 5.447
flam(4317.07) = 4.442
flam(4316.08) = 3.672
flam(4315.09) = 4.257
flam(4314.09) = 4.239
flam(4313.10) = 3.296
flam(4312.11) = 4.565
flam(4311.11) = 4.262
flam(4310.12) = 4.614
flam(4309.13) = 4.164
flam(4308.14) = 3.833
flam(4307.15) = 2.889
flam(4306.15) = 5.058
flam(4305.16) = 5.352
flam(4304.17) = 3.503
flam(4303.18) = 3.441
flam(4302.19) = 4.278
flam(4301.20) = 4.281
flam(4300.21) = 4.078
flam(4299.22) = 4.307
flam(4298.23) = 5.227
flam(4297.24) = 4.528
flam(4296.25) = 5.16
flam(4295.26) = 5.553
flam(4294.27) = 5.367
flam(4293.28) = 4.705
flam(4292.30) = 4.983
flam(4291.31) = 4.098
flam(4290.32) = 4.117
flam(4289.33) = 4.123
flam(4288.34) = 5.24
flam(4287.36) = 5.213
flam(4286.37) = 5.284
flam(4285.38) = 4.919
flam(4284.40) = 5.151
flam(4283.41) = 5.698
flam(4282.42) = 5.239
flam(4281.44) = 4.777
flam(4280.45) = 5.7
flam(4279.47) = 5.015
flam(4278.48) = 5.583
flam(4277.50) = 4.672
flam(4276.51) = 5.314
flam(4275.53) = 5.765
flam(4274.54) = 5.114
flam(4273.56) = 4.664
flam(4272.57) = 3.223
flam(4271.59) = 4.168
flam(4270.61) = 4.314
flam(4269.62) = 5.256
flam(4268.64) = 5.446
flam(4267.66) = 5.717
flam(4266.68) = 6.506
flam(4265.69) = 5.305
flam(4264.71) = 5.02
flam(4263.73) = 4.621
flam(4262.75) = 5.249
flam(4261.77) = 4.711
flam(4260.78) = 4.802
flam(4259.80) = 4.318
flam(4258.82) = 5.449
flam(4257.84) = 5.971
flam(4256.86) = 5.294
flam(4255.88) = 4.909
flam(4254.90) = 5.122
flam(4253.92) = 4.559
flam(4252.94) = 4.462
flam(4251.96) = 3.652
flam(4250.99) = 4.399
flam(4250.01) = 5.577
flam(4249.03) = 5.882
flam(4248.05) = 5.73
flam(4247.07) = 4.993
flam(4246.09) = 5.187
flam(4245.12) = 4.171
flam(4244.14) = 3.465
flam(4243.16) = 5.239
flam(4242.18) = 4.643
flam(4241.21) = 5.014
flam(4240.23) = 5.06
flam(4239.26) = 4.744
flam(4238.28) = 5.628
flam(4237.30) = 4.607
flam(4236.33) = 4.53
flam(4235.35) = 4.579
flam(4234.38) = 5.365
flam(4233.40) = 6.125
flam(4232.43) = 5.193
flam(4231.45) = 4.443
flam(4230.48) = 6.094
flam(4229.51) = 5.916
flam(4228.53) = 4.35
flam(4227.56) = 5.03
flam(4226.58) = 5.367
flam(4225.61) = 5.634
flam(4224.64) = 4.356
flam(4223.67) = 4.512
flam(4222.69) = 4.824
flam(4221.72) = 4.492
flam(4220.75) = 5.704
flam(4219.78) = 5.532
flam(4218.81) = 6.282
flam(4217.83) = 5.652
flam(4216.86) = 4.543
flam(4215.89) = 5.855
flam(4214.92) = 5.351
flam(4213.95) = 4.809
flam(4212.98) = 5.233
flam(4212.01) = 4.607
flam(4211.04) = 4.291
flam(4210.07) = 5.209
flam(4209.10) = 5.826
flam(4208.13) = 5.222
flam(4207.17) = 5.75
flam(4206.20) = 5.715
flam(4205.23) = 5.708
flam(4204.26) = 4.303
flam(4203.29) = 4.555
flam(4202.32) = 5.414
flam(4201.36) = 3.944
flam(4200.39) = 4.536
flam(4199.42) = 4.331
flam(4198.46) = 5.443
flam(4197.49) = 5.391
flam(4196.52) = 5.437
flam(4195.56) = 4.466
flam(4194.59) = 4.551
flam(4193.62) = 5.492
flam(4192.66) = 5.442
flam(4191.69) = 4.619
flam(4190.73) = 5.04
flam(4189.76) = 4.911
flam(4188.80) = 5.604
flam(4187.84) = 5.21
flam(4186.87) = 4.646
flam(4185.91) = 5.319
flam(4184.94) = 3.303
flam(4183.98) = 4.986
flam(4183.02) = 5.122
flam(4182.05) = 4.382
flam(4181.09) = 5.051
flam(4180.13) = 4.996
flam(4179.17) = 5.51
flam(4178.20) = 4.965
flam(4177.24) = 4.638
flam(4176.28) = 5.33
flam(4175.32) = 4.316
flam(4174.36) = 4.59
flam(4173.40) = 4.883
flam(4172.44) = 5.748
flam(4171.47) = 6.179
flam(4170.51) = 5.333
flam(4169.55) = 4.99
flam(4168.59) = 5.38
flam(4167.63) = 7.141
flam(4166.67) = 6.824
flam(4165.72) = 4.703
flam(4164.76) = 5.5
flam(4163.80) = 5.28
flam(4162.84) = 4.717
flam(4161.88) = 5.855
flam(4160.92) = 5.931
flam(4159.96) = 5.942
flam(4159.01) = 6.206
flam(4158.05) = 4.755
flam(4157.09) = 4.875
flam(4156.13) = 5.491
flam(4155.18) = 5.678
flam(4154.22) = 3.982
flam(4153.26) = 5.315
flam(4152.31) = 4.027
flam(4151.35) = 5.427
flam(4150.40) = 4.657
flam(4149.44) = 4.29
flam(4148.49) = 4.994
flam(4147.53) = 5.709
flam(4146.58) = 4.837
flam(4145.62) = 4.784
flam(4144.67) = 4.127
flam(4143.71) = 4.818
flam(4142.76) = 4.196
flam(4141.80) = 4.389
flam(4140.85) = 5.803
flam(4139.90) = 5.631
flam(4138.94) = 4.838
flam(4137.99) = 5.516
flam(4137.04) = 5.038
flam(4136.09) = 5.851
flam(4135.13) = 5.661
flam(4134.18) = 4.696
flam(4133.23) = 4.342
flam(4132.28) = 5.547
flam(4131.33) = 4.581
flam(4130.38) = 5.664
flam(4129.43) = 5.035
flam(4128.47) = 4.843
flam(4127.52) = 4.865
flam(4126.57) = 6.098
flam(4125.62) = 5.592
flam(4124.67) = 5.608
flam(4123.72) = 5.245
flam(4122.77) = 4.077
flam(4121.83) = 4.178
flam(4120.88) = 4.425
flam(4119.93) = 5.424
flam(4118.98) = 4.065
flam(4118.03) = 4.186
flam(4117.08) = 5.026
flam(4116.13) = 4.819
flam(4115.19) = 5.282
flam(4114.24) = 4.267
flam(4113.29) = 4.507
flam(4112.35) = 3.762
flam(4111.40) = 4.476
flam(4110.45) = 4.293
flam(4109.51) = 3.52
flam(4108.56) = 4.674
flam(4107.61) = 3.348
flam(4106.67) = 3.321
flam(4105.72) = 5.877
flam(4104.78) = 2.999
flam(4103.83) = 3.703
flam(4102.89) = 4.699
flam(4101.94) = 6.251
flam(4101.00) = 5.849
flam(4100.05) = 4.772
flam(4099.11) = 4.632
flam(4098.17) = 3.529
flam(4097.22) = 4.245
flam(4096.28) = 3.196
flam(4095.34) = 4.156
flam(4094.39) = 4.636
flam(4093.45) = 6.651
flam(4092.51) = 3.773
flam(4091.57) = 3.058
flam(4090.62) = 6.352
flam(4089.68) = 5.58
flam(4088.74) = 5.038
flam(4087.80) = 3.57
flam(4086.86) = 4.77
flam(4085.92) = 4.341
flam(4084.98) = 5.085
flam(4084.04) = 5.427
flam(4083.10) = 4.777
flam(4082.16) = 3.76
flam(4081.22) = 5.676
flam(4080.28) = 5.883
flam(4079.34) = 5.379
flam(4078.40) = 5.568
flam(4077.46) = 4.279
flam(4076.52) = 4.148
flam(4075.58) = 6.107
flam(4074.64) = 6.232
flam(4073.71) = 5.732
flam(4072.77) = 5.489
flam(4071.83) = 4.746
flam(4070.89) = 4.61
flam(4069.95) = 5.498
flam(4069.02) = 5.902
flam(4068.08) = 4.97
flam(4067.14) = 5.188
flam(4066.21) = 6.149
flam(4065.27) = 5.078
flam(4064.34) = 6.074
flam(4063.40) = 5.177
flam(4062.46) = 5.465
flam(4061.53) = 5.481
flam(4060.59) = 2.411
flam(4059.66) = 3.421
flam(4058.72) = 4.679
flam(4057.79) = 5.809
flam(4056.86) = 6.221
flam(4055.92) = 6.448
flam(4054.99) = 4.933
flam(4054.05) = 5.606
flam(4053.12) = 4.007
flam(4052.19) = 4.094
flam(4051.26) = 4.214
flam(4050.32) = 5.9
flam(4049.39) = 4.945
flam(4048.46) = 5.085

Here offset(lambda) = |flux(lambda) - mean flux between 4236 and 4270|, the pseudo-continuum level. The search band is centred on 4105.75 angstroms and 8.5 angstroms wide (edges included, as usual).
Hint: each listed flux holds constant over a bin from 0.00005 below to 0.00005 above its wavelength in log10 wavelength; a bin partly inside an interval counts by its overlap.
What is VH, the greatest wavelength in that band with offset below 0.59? 4108.56 angstroms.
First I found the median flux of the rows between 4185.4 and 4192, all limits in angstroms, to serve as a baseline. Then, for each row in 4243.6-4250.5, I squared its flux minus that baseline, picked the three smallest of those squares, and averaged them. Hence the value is 0.10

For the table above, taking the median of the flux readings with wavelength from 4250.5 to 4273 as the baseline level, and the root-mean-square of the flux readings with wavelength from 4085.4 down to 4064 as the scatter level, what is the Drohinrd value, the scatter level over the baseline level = 1.09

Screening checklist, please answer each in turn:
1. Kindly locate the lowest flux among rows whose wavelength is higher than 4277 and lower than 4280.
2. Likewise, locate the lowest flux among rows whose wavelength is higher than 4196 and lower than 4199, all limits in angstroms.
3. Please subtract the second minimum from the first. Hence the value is -0.7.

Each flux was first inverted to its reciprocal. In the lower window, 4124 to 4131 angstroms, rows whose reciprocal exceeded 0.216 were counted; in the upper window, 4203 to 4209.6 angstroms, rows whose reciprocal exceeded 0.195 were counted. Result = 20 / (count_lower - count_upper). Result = -10.0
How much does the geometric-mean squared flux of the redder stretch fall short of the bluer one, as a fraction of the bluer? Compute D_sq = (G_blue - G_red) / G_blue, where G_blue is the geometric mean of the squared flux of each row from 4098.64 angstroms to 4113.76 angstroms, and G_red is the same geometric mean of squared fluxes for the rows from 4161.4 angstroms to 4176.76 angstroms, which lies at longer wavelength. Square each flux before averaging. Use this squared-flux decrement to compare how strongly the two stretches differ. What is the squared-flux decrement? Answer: -0.5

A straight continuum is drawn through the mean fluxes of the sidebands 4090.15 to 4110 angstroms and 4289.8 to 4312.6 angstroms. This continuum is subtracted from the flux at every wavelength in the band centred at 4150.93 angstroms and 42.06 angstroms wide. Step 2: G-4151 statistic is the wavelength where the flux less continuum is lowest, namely 4154.22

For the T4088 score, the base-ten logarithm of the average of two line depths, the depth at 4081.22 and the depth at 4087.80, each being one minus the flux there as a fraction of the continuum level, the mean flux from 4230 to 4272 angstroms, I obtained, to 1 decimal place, -1.1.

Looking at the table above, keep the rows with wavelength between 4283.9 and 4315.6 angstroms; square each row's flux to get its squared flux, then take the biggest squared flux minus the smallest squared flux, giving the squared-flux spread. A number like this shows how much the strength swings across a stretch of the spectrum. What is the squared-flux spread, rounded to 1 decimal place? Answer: 22.5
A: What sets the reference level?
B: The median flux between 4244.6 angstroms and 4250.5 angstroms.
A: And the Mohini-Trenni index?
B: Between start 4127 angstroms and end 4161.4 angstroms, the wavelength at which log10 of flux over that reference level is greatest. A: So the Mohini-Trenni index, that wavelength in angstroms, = 4159.01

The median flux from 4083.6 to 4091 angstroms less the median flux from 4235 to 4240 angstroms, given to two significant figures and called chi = 0.45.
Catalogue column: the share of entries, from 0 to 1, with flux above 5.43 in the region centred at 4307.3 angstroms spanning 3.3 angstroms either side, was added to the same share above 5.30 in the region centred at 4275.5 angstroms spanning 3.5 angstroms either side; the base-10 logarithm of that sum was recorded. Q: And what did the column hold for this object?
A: -0.37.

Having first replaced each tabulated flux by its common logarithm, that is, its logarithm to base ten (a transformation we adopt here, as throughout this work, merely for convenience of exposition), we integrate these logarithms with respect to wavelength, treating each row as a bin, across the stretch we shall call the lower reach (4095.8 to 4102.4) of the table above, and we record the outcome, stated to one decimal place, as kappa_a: 4.3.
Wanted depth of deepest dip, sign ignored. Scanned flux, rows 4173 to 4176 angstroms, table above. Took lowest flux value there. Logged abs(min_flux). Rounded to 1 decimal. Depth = 4.3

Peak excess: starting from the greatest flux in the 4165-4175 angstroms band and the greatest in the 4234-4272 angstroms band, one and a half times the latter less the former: 2.6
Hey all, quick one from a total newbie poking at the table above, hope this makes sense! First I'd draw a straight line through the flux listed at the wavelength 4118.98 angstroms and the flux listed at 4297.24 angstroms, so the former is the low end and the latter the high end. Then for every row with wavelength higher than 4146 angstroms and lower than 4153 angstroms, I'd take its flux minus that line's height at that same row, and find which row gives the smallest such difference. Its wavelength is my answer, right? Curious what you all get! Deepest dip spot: 4152.31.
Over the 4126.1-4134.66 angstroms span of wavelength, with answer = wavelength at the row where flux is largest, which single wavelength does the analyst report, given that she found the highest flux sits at 4126.57 angstroms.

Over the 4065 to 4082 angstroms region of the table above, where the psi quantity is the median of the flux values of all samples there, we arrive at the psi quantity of 5.49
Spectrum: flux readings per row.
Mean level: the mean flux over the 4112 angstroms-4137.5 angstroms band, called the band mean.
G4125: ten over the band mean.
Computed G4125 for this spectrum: 2.03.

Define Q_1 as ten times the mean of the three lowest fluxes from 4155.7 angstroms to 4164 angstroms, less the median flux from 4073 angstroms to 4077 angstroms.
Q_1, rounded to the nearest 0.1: 41.9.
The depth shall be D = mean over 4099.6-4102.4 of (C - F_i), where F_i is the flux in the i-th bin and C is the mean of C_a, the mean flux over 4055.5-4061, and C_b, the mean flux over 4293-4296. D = -0.6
